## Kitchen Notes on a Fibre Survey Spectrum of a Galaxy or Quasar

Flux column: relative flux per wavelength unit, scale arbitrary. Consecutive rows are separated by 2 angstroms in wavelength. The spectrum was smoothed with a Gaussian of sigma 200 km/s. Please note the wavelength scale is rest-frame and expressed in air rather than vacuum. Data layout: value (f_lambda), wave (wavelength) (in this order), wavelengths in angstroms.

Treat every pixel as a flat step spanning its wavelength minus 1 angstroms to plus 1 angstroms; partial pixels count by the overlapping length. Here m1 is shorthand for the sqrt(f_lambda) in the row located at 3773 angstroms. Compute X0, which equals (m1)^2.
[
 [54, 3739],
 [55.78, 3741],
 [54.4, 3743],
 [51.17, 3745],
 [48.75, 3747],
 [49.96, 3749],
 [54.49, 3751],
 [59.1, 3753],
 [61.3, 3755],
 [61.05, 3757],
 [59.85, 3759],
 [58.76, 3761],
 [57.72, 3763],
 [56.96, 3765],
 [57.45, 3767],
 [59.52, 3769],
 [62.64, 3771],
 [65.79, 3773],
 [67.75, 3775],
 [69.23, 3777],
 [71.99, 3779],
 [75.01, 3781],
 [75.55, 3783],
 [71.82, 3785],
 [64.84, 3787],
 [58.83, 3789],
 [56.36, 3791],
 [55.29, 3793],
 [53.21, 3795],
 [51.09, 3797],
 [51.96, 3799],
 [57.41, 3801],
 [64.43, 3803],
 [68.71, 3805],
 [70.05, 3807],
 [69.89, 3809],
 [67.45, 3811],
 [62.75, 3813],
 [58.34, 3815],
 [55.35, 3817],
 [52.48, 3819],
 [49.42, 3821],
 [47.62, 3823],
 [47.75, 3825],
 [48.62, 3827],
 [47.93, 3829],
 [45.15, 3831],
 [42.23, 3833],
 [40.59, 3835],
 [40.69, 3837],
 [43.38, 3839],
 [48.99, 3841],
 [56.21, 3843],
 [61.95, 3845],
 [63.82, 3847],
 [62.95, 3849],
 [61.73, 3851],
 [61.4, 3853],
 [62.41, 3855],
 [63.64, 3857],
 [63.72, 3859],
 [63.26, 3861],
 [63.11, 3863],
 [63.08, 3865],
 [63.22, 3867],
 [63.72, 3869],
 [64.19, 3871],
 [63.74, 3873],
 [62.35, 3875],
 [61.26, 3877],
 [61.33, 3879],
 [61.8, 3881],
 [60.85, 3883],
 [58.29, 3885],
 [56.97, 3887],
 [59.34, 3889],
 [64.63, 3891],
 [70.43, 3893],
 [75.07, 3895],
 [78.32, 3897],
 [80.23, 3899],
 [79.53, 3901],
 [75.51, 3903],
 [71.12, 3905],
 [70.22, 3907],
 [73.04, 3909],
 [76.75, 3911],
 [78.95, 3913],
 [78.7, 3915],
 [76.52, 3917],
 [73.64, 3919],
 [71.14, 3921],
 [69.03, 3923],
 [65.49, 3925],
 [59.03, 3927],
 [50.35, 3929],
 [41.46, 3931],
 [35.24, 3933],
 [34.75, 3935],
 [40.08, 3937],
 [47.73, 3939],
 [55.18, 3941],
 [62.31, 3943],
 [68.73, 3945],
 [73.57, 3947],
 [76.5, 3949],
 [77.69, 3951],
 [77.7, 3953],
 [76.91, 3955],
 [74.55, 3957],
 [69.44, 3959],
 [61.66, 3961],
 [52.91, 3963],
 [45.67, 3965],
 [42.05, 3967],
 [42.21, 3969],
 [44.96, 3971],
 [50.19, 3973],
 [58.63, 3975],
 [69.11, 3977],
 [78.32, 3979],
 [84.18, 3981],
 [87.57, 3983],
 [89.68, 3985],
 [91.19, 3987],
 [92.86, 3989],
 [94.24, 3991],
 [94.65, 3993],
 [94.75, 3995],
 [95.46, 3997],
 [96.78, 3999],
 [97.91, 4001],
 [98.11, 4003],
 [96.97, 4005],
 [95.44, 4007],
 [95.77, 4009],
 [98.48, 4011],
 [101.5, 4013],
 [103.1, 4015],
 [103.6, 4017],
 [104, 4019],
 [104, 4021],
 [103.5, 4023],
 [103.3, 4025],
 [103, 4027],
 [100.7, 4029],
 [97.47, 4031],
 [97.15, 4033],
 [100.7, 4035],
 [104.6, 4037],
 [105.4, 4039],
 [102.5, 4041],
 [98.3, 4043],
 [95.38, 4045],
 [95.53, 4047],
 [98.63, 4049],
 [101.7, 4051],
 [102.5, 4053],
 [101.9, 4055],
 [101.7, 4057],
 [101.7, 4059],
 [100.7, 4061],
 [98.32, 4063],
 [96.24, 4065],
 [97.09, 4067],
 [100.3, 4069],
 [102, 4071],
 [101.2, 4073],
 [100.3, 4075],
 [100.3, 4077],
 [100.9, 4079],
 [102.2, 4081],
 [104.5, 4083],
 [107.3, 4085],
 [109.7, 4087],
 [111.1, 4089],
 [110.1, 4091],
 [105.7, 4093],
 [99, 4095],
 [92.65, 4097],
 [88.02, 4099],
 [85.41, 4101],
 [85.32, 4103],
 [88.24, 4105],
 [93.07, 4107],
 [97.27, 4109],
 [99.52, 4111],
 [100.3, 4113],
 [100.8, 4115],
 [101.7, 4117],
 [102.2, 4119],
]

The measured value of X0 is 65.8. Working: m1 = 8.1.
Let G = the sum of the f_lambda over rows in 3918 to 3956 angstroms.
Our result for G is 1157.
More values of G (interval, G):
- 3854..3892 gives 1181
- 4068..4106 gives 1894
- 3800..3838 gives 1037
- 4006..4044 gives 1923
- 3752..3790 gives 1215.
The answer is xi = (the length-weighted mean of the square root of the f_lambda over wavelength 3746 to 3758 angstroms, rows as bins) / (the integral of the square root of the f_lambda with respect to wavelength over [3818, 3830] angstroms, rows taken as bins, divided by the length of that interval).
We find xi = 1.1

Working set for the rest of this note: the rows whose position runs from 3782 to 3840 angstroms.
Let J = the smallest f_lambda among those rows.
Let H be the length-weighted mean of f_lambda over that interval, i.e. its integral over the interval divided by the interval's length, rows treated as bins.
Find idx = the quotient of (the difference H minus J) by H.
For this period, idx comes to 0.27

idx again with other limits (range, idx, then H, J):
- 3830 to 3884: 0.30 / 58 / 40.59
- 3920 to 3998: 0.48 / 67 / 34.75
